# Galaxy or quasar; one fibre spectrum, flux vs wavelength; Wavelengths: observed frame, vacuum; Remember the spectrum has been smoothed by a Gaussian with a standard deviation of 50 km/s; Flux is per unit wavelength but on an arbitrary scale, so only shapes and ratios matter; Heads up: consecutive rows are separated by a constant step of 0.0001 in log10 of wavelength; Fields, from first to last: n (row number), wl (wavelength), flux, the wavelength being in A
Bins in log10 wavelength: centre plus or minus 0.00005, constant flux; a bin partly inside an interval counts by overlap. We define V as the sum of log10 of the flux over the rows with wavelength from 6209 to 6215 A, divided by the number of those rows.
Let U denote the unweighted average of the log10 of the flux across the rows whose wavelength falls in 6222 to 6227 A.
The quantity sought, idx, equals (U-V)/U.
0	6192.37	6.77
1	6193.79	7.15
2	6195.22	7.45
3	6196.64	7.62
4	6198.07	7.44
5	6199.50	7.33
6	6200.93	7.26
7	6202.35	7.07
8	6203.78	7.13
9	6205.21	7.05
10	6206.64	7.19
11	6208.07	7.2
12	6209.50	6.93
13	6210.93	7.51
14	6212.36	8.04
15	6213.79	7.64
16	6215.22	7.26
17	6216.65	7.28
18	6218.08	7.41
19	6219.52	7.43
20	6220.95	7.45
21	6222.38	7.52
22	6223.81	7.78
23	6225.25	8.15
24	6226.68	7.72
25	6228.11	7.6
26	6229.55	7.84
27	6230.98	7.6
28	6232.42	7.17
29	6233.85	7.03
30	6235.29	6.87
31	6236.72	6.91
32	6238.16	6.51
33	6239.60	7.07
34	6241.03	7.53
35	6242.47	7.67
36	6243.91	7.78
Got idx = 0.02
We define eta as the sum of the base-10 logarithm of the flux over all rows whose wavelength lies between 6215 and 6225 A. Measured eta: 6.10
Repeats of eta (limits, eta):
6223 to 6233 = 6.20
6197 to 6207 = 6.01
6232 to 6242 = 5.92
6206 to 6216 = 6.08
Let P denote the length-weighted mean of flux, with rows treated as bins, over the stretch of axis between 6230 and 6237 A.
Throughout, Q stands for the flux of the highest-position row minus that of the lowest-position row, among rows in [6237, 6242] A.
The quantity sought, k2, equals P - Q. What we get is 6.1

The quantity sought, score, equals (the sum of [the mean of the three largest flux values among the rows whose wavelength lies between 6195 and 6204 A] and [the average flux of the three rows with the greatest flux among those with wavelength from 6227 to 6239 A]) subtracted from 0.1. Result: -15.1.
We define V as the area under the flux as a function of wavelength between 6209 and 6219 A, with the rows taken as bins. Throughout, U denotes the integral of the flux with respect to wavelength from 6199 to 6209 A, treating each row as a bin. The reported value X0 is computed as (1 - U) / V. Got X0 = -0.95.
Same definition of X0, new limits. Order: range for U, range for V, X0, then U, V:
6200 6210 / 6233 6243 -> -0.99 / 71.3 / 70.8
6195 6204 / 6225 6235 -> -0.86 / 66.0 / 75.3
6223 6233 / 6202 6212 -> -1.06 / 77.0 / 71.9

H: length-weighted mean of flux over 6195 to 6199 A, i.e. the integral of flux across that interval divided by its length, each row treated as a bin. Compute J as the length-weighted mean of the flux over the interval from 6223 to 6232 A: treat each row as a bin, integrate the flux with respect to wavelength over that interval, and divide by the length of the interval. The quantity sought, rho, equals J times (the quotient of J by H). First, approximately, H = 7.50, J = 7.76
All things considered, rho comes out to 8.0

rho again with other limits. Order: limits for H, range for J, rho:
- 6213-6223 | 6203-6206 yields 6.7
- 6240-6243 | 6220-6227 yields 7.9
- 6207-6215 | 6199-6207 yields 6.9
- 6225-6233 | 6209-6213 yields 7.4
